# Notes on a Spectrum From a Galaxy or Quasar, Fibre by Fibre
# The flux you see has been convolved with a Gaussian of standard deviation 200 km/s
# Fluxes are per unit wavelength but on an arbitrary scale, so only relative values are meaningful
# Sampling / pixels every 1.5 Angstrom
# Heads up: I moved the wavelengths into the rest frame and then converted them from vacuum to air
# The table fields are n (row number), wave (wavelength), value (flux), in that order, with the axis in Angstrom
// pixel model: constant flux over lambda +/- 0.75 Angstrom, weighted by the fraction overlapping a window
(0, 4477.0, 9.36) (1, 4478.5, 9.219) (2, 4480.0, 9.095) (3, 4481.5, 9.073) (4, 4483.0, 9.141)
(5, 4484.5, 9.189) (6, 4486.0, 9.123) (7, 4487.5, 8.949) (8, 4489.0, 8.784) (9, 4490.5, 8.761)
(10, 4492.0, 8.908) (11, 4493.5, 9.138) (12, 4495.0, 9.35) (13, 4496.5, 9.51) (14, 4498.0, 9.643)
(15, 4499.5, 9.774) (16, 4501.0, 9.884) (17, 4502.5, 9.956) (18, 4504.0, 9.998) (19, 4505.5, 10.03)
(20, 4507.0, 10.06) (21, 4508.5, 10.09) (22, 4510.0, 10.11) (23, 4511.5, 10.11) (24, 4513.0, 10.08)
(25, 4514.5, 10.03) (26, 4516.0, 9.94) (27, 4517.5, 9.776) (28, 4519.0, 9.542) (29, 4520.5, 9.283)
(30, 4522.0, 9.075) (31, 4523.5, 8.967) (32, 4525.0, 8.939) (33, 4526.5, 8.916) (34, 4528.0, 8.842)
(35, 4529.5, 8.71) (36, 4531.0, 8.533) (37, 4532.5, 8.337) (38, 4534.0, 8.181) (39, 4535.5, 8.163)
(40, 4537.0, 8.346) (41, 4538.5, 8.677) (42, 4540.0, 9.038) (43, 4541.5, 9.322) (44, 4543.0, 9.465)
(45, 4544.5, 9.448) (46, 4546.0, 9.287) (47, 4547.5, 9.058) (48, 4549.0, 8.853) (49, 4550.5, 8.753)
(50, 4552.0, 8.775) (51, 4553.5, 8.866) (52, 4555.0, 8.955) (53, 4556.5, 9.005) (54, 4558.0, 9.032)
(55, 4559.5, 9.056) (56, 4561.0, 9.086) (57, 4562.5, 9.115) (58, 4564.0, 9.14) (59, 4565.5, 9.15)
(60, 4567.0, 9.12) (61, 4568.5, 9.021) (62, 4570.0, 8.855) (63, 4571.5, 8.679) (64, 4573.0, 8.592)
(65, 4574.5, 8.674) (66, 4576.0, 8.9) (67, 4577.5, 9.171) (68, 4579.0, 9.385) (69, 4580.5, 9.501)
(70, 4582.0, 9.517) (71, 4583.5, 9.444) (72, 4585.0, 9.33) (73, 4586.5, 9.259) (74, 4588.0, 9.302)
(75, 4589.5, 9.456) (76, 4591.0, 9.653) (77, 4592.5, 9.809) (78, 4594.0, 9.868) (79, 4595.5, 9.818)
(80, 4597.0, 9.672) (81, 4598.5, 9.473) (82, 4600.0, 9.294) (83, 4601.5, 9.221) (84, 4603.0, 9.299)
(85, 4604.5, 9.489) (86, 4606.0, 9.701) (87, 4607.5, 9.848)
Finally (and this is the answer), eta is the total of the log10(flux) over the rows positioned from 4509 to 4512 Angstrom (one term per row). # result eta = 2.01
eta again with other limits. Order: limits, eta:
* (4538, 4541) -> 1.89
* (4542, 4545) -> 1.95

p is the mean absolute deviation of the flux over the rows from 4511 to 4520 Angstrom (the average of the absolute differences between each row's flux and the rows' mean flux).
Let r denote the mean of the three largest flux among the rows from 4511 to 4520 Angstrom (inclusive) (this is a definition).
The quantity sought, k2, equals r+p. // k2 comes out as 10.2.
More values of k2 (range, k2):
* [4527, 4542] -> 9.4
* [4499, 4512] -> 10.2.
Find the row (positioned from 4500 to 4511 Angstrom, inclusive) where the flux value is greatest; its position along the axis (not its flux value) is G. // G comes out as 4510.0 Angstrom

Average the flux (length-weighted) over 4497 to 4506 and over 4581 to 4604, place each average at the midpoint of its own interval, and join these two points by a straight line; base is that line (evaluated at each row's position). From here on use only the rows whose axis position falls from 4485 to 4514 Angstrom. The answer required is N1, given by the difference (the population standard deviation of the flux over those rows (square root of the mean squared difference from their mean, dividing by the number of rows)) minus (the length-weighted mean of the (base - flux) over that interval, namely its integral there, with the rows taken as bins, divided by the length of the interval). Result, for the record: 0.2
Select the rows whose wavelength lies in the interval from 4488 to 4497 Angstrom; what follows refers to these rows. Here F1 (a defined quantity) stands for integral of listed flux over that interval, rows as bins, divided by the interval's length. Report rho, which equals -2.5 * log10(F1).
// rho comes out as -2.39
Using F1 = 9.1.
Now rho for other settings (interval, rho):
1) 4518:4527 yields -2.40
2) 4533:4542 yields -2.34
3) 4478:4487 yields -2.40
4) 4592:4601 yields -2.46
